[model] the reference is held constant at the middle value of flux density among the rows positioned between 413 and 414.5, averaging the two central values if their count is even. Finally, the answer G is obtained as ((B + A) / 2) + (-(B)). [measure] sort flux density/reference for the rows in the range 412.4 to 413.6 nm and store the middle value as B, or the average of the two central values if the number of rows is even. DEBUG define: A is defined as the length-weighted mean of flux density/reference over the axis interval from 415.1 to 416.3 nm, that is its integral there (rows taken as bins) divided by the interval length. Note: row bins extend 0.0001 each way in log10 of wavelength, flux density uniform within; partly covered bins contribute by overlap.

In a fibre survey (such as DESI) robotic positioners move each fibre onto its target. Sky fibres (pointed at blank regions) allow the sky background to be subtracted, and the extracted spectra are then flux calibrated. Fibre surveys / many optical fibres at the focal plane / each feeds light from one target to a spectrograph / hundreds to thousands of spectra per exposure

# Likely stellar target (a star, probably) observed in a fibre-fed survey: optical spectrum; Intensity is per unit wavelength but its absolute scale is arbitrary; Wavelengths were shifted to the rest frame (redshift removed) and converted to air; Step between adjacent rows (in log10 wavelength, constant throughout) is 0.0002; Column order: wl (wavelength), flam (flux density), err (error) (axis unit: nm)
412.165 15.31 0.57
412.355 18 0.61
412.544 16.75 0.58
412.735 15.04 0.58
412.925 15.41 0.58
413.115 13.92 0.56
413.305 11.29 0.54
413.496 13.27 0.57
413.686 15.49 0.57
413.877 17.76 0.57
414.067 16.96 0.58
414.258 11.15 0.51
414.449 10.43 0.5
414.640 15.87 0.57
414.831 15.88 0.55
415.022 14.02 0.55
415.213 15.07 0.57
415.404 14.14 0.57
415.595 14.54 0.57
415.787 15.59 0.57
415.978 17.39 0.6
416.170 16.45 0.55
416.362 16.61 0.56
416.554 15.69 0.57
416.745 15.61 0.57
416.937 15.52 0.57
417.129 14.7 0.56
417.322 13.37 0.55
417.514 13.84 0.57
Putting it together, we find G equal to 0.039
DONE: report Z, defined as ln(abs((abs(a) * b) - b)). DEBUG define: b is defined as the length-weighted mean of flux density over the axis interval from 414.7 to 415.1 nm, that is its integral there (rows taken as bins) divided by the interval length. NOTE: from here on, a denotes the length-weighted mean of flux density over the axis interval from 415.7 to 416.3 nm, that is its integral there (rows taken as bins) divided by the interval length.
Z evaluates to 5.45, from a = 16.5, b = 15.1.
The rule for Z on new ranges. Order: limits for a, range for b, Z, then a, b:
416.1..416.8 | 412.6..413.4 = 5.36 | 16.1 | 14.0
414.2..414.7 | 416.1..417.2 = 5.19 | 12.3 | 15.8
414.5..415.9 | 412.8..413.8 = 5.27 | 14.9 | 14.0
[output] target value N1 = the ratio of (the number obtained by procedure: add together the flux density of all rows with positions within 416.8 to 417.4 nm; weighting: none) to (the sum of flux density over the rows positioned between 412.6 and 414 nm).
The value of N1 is 0.4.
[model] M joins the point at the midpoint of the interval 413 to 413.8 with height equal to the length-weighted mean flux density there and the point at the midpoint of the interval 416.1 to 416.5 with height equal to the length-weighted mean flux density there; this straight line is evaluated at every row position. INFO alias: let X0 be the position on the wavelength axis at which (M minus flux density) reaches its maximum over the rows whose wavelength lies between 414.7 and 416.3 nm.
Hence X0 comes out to 415.404 nm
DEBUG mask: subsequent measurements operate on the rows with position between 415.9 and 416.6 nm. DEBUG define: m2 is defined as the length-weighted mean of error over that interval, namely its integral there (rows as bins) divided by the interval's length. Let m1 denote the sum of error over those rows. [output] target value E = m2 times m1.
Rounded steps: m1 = 2.28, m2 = 0.568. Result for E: 1.30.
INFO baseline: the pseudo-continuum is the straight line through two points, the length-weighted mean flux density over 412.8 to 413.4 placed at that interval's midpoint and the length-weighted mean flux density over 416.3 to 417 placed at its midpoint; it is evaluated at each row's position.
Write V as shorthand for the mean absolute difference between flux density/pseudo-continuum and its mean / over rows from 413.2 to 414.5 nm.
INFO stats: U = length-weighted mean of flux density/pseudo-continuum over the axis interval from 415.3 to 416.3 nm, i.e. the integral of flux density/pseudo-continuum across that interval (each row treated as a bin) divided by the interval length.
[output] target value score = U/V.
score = 5.7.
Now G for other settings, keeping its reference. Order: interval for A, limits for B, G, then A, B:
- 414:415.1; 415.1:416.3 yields -0.050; 1.028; 1.13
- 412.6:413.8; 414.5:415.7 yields -0.022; 1.045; 1.09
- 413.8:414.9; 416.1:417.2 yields -0.039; 1.074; 1.15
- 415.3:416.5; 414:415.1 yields 0.030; 1.160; 1.10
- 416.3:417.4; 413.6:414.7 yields -0.016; 1.121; 1.15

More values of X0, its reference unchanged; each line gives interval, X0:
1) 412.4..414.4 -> 414.258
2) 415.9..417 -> 416.937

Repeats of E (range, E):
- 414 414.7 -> 1.16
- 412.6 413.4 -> 1.28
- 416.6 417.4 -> 1.27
